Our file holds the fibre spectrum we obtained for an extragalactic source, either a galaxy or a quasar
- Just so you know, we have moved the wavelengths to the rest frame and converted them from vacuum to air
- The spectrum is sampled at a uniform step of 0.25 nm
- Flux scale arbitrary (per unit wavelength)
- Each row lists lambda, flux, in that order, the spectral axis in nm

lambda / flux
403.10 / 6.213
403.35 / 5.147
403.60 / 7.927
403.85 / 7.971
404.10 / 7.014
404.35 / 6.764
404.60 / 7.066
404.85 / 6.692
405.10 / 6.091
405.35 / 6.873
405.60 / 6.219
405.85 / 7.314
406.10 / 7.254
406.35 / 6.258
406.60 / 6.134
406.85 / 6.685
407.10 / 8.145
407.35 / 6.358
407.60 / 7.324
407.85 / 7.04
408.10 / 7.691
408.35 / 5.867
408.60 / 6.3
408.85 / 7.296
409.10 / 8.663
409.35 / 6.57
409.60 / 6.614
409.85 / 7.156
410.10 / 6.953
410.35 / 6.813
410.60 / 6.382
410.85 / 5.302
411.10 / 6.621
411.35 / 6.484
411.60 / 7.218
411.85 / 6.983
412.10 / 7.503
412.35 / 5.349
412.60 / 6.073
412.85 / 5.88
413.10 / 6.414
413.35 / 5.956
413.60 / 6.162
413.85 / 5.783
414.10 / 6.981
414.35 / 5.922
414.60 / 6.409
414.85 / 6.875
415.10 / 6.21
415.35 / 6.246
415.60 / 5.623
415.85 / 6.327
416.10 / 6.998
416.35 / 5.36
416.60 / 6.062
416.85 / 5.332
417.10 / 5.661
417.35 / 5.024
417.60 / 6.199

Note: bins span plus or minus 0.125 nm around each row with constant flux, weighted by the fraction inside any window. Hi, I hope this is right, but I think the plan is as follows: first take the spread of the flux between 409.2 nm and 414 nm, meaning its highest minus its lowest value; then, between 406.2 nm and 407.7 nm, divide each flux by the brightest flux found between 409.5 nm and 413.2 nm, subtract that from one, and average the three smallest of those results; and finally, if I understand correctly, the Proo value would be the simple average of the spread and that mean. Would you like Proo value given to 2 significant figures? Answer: 1.1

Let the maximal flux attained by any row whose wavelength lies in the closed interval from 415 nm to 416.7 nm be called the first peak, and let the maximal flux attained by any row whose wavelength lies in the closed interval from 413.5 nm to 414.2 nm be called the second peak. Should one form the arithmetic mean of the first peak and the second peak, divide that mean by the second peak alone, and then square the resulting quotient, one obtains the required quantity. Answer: 1.00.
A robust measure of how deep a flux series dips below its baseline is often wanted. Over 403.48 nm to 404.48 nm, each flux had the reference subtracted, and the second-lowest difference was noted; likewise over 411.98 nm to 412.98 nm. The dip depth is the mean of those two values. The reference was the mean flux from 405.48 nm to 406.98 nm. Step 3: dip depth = -0.20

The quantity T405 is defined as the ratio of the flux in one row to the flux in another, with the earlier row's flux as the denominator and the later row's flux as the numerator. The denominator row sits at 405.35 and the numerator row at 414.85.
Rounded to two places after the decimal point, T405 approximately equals 1.00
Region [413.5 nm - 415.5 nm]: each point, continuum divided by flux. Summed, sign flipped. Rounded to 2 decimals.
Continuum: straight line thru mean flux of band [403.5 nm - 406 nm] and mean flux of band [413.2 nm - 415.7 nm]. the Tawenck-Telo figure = -7.90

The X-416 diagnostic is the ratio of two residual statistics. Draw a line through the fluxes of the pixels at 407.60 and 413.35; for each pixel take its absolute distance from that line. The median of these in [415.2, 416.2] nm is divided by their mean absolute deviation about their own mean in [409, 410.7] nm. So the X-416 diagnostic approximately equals 2.5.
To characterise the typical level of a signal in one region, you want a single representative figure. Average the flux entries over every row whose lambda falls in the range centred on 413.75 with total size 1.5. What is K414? 6.2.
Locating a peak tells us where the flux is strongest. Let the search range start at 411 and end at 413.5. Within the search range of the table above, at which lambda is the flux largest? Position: 412.10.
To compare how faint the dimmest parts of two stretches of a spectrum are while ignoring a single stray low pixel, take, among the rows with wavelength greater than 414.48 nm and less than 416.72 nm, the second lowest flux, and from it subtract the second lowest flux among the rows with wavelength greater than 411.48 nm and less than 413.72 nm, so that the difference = -0.26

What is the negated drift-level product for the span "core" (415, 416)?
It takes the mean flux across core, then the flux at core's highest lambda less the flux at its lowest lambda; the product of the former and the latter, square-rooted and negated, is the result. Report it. -0.8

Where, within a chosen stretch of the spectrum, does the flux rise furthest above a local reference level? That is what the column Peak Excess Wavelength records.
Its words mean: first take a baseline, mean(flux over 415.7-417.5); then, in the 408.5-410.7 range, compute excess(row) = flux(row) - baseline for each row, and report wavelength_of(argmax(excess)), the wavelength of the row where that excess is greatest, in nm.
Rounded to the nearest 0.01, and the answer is 409.10 nm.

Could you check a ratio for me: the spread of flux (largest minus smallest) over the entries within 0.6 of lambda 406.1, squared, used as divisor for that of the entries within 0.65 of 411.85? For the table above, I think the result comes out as 1.5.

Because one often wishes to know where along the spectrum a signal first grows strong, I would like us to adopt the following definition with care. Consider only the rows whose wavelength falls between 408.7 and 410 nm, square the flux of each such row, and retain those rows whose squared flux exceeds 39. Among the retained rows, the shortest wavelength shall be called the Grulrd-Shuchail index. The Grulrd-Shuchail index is 408.85 nm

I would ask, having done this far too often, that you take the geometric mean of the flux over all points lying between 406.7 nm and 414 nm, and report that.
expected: 6.63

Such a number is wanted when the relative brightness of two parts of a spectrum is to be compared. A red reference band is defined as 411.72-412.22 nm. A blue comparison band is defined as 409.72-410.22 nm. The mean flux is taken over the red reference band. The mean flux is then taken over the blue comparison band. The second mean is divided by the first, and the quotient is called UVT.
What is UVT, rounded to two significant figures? 0.97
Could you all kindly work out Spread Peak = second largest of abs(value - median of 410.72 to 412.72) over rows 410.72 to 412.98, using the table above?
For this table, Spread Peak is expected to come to 1.20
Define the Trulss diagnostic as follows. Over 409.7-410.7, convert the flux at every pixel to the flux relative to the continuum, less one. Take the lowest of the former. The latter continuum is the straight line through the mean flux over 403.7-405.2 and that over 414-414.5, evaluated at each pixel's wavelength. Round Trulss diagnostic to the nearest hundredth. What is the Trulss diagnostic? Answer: -0.04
